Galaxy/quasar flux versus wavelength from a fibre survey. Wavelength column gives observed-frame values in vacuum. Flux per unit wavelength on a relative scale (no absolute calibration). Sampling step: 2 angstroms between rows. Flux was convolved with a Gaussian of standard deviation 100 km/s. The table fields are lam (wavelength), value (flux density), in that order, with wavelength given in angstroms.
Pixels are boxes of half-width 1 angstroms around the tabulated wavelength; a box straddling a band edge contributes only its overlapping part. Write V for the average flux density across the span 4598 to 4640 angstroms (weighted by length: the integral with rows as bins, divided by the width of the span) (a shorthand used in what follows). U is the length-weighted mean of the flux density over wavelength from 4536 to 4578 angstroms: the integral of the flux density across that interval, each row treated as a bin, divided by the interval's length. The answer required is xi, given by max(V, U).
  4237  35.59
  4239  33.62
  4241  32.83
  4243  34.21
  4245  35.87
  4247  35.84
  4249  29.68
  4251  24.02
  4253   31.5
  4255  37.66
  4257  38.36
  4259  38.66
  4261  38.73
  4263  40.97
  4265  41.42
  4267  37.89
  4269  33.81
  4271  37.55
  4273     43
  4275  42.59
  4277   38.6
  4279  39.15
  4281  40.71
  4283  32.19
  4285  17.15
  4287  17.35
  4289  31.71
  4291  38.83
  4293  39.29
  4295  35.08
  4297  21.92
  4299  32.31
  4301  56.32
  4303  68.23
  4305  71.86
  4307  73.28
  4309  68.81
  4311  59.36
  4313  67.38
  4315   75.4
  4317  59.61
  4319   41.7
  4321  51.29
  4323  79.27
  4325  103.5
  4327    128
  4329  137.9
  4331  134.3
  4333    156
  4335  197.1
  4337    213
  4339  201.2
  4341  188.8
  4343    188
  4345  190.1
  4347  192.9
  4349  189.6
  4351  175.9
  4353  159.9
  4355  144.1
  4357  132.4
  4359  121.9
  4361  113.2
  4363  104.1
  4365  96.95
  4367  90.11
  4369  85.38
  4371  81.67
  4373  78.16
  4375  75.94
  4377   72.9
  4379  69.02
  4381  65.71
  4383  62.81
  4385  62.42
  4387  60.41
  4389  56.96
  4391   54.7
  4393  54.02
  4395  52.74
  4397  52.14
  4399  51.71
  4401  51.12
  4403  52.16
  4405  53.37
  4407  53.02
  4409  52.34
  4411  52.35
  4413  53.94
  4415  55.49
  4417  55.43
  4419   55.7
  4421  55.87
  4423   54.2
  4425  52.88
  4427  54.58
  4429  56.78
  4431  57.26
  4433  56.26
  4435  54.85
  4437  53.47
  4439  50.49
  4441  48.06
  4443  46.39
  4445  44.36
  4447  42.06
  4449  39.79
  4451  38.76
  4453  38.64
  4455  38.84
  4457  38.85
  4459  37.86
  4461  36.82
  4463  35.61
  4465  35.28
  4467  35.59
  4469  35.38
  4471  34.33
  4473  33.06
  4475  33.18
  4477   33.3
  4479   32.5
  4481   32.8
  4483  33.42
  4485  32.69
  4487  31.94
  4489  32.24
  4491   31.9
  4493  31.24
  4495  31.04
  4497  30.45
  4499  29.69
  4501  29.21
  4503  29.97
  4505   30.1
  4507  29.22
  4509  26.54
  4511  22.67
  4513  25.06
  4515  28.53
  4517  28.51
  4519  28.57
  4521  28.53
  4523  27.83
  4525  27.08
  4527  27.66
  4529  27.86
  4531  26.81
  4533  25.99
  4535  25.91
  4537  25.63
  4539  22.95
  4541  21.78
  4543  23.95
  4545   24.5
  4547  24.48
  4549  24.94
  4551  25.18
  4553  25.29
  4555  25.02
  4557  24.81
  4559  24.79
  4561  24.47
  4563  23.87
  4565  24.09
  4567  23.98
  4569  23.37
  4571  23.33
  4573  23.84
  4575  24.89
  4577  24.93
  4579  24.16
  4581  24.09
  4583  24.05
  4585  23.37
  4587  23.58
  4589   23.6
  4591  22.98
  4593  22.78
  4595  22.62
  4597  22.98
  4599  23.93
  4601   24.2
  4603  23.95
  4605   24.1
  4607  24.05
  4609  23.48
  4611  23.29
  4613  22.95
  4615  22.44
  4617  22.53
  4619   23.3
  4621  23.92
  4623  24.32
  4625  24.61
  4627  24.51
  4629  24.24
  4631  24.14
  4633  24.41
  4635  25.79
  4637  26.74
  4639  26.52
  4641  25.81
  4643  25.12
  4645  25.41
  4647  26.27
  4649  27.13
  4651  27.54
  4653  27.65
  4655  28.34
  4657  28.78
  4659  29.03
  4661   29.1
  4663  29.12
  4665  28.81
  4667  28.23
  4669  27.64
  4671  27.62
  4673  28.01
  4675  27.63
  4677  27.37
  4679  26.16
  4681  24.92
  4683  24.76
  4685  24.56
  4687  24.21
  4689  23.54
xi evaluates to 24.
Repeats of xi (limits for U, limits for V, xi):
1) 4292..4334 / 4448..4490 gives 74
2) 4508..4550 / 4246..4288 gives 35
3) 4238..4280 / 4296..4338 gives 90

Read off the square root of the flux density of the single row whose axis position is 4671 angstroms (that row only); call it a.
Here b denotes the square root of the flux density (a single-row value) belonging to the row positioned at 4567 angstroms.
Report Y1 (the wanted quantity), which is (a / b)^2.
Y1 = 1.15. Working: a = 5.3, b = 4.9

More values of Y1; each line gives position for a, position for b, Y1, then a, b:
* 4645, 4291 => 0.65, 5.0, 6.2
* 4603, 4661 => 0.82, 4.9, 5.4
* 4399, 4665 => 1.79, 7.2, 5.4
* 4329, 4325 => 1.33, 11.7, 10.2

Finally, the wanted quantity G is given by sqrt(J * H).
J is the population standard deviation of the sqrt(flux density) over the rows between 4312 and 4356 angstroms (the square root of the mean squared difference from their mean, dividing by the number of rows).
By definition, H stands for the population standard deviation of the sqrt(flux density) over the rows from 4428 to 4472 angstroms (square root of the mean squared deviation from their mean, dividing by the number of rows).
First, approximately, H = 0.58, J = 2.5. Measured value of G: 1.22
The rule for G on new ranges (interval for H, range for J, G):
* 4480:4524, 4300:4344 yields 0.79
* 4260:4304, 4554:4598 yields 0.26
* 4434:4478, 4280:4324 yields 0.85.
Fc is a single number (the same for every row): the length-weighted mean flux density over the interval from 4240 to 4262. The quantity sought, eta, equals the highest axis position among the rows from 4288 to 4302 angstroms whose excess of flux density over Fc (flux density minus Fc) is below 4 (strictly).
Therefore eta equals 4299 angstroms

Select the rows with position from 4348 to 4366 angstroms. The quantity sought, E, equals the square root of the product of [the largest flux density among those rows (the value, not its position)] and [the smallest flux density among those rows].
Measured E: 136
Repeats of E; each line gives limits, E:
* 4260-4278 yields 38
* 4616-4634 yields 24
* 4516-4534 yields 27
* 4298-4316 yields 49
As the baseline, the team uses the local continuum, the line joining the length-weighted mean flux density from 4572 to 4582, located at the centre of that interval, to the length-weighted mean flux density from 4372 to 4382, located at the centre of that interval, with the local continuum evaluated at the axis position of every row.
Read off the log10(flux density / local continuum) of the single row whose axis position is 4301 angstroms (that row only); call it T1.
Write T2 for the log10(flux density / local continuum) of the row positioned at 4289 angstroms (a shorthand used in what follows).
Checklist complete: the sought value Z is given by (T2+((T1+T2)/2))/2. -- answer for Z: -0.4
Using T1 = -0.2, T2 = -0.47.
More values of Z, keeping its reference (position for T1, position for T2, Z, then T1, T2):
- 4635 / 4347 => 0.4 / 0.4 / 0.38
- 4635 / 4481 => 0.0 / 0.4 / -0.16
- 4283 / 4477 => -0.2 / -0.5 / -0.16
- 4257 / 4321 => -0.3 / -0.4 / -0.22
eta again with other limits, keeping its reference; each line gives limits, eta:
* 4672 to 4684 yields 4683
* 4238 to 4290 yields 4289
